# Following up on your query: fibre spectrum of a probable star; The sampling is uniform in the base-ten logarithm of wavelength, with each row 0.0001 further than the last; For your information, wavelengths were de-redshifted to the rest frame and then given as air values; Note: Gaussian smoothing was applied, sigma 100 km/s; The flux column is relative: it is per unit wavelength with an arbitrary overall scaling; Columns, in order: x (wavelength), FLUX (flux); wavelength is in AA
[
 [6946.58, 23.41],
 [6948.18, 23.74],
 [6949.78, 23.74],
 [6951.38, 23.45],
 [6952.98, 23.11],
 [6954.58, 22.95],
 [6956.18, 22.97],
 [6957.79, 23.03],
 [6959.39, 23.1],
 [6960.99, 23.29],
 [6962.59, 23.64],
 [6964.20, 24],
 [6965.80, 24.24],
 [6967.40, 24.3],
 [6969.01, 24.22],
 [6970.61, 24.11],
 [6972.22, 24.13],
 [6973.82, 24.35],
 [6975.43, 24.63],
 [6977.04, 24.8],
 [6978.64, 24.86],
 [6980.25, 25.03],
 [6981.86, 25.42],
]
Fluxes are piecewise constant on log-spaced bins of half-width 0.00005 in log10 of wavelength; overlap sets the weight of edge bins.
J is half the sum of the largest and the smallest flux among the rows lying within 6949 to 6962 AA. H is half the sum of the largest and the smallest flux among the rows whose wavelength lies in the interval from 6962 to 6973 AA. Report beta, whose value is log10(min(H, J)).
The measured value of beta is 1.37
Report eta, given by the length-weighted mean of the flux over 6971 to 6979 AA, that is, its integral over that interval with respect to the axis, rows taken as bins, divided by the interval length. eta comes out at 24.5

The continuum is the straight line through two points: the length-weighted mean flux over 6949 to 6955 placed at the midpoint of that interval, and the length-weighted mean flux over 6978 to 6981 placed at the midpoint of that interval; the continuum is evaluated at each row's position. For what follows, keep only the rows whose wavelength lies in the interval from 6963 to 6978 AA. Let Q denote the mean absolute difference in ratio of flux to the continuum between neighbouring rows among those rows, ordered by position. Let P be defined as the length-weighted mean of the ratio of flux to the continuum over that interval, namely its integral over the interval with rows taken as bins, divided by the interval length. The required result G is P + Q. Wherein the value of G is 1.00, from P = 1.00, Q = 0.0052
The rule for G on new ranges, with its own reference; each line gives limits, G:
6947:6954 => 1.02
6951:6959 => 0.99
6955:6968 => 0.99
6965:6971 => 1.00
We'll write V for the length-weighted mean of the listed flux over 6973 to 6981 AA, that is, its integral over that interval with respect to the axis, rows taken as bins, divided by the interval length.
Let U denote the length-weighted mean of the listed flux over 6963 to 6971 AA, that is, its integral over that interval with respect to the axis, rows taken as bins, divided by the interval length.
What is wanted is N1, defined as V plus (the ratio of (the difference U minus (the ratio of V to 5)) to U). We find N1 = 25.5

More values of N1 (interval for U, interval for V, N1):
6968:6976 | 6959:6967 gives 24.5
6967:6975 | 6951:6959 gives 23.9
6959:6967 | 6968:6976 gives 25.1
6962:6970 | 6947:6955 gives 24.2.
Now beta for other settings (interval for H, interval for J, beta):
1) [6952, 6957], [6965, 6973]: 1.36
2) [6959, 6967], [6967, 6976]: 1.37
